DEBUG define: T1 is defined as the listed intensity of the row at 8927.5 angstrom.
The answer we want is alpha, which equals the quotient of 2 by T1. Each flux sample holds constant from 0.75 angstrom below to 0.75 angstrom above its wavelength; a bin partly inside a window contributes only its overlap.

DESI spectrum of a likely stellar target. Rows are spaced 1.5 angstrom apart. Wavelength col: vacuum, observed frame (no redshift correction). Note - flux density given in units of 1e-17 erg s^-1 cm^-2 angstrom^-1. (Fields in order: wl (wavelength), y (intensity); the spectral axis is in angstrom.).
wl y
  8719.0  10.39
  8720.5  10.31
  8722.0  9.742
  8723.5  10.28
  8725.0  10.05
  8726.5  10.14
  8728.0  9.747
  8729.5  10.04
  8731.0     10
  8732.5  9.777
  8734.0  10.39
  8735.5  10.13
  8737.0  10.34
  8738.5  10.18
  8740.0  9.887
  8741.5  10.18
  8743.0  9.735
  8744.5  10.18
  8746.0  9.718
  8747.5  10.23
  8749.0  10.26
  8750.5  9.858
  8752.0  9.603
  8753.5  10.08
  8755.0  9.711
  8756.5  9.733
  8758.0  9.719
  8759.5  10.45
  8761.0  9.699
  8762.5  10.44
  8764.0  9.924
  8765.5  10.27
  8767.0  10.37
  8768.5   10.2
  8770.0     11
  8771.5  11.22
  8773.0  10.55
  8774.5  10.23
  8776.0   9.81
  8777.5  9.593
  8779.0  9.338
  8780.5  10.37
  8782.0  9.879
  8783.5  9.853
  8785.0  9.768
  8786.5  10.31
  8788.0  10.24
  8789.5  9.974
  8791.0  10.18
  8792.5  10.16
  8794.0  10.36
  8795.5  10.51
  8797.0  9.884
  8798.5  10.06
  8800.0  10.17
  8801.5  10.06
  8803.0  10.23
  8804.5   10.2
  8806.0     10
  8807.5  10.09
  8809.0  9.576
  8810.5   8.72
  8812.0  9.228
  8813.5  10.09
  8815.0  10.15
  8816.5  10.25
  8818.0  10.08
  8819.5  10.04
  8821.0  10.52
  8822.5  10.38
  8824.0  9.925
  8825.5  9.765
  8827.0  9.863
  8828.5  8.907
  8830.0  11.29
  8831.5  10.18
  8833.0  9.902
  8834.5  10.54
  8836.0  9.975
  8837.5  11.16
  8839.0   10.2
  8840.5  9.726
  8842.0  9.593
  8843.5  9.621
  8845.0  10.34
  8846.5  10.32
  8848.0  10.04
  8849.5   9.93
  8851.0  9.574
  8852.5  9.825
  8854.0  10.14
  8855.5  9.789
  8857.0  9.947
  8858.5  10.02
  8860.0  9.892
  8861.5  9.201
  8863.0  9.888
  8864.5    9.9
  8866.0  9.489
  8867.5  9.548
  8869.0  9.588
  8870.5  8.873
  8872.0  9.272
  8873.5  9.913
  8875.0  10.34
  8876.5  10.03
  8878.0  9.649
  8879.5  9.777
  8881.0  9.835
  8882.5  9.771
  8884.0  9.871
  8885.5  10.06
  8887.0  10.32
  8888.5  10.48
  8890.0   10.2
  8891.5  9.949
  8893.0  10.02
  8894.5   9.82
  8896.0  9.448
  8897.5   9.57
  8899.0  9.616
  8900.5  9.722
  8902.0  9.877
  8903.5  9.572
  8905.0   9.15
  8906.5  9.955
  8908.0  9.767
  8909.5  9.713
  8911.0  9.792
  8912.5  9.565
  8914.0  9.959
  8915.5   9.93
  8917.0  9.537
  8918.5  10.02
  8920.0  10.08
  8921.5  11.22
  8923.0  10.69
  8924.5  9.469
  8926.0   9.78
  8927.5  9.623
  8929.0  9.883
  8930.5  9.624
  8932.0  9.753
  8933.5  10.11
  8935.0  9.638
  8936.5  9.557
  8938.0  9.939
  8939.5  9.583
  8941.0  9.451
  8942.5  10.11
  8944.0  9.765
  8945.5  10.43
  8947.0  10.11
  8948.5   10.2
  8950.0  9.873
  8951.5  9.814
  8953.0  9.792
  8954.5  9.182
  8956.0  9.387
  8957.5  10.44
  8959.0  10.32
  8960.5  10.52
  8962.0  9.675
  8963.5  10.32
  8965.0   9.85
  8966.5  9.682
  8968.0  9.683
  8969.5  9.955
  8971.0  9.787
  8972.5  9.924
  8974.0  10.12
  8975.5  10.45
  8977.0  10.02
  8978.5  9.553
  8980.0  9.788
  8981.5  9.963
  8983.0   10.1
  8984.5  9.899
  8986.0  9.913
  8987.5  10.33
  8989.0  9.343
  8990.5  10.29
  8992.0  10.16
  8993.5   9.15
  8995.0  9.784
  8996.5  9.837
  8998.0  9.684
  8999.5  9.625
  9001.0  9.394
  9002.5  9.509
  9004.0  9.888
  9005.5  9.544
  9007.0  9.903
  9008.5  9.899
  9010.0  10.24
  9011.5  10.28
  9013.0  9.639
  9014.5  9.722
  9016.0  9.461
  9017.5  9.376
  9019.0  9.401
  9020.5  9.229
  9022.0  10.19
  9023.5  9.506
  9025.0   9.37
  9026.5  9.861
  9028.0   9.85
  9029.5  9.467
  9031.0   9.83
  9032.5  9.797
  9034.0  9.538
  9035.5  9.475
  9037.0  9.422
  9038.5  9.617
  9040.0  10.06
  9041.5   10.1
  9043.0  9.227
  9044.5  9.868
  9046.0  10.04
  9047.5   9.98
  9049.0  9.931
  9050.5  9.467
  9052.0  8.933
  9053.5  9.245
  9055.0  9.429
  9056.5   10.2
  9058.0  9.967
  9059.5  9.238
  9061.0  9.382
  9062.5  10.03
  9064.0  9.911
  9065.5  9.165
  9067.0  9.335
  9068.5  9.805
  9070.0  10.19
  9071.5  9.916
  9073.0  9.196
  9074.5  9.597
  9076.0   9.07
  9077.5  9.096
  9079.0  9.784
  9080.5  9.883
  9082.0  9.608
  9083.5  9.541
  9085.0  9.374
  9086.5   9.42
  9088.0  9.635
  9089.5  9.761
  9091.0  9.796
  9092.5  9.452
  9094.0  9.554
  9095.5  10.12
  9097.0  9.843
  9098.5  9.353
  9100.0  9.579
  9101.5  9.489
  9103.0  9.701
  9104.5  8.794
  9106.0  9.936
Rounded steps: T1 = 9.623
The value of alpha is 0.208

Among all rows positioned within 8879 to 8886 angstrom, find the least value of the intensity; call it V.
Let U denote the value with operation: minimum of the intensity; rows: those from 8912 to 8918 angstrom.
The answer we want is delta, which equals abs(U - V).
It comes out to 0.23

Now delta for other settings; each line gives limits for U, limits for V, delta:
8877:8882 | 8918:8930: 0.18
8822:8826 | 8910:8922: 0.23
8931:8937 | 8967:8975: 0.13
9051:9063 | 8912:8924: 0.60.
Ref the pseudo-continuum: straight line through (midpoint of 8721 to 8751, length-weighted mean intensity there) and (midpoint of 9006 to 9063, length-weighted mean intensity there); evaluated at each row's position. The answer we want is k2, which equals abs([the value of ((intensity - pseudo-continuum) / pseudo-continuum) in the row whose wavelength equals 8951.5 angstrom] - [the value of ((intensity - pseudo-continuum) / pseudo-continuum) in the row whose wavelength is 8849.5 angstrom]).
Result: 0.00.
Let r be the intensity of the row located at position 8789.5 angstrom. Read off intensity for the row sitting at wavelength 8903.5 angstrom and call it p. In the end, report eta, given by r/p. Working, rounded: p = 9.572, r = 9.974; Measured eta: 1.042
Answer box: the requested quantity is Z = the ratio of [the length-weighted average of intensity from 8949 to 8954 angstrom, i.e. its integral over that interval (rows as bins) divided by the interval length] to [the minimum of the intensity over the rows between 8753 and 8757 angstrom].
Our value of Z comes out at 1.01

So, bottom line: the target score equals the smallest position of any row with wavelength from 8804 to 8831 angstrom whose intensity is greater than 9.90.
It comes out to 8804.5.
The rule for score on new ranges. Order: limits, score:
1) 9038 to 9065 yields 9040.0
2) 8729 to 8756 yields 8729.5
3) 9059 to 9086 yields 9062.5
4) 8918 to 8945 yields 8918.5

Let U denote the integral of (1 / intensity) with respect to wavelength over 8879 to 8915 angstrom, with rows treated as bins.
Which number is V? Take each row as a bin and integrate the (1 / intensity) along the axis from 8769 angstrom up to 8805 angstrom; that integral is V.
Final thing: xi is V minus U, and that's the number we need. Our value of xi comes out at -0.12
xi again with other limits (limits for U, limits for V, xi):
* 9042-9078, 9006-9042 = -0.05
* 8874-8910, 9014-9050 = 0.07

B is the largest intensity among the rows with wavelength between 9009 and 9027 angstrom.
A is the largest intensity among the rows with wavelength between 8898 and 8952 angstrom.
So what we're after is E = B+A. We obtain 21.50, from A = 11.22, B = 10.28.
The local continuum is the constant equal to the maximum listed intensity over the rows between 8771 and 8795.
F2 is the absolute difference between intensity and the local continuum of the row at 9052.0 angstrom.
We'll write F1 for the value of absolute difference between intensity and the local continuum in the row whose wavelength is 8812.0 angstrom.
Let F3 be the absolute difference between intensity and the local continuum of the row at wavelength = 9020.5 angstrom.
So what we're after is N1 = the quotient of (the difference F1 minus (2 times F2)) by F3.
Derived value -1.30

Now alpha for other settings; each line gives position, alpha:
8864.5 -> 0.202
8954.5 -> 0.218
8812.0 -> 0.217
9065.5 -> 0.218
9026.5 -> 0.203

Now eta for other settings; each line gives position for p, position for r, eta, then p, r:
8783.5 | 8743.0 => 0.988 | 9.853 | 9.735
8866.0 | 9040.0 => 1.060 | 9.489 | 10.06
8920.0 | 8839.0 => 1.012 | 10.08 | 10.2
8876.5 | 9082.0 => 0.958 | 10.03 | 9.608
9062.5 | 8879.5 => 0.975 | 10.03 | 9.777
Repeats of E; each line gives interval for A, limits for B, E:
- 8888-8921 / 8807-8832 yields 21.77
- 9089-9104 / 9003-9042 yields 20.40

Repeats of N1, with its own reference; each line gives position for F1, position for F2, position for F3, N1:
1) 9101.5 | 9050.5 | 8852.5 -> -1.27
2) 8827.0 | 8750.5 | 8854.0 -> -1.27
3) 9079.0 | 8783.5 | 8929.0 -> -0.97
